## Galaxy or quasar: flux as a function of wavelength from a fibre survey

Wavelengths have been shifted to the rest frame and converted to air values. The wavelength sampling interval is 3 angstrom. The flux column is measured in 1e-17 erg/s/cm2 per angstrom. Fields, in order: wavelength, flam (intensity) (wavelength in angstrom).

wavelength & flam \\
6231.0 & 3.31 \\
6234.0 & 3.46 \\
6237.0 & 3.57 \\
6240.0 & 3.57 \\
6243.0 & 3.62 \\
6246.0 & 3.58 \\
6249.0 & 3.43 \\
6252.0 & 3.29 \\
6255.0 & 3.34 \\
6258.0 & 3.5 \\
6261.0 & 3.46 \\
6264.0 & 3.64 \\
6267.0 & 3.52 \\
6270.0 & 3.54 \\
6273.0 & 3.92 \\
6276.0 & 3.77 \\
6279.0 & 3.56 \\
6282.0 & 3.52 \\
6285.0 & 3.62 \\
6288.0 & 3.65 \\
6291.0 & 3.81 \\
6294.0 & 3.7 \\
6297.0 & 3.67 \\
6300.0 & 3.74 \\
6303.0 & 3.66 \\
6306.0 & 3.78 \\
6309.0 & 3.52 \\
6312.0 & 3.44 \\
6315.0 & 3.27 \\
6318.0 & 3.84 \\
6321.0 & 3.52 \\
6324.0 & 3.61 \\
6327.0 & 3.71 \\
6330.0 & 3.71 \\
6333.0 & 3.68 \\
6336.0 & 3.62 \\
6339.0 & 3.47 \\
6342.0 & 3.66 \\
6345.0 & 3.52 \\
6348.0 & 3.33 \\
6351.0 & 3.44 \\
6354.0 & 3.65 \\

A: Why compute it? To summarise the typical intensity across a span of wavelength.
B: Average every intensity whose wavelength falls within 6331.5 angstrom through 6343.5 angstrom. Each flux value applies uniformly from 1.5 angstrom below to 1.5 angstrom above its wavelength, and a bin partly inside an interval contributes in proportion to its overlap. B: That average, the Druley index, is 3.61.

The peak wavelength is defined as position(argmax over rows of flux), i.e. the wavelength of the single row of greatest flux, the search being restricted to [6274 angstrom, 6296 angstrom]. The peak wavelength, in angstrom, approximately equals 6291.0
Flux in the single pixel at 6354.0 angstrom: 3.65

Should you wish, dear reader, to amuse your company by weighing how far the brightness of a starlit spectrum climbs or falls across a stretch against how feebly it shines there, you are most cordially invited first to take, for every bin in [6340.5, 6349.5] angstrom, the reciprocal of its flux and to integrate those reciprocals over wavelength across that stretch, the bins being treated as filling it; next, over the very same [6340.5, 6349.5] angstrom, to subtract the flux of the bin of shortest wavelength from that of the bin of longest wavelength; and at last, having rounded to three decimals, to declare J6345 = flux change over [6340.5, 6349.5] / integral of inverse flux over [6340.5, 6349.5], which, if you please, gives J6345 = -0.128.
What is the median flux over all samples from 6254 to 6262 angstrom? 3.46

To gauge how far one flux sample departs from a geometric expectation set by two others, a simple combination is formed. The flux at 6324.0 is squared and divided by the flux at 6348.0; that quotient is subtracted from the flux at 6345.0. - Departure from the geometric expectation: -0.4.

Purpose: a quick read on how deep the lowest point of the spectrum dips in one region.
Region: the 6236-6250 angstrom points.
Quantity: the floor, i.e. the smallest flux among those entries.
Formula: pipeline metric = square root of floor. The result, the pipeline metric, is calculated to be 1.85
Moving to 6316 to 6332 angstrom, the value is 1.88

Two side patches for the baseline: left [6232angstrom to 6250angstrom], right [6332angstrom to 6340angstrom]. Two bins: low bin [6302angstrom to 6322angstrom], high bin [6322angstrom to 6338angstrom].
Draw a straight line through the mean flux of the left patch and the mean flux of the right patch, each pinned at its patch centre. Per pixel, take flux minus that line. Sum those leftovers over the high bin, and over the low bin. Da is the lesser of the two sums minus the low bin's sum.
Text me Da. 0.000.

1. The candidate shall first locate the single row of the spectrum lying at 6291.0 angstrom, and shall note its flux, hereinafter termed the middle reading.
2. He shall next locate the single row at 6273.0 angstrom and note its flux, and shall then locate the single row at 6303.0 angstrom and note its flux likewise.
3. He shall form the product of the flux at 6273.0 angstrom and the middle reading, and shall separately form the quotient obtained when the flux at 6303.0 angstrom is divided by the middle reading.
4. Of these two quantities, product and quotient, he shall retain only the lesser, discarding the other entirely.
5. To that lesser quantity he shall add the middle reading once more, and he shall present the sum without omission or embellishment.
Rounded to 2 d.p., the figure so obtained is 4.77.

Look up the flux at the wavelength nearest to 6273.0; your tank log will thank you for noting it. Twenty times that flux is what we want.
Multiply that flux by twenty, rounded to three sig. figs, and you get 78.4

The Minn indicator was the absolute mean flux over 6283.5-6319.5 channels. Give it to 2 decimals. 3.64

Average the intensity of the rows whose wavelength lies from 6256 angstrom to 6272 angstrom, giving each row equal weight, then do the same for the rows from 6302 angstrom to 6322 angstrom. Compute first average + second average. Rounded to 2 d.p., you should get 7.11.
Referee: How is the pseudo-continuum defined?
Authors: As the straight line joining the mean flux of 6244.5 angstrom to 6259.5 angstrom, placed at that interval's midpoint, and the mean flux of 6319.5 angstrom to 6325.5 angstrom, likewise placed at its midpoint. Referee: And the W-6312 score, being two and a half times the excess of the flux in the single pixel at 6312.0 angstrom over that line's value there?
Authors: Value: -0.3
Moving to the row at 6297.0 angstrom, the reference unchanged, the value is 0.4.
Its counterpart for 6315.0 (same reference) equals -0.7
